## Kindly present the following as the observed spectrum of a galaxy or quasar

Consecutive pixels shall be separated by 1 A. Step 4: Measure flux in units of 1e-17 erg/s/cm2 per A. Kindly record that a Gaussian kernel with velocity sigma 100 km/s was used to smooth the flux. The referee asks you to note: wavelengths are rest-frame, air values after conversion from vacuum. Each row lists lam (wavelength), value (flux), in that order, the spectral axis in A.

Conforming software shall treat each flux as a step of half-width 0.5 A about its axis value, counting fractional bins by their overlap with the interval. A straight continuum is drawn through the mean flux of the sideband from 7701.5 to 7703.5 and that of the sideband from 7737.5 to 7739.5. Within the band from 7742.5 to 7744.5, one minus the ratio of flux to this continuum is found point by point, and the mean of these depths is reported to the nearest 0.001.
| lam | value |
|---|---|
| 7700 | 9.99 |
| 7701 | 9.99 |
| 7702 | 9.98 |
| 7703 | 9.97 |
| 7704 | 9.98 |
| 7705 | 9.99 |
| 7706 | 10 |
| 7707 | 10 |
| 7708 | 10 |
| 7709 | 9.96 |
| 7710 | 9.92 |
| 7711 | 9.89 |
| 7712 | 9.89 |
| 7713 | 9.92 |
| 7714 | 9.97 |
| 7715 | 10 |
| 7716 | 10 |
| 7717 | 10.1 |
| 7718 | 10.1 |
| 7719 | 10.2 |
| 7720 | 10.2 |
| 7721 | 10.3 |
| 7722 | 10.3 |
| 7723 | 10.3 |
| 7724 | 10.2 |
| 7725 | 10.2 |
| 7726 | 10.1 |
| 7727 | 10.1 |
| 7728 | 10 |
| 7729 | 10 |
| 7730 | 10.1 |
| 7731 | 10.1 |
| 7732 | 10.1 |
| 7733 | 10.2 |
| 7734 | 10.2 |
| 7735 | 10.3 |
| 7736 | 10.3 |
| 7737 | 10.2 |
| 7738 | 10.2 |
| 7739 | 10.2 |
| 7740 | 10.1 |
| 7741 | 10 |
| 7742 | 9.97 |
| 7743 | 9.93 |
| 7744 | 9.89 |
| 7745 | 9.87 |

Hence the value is 0.031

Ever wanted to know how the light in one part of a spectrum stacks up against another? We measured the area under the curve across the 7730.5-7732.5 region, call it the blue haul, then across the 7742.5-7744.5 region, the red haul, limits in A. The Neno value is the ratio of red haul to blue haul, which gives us 0.98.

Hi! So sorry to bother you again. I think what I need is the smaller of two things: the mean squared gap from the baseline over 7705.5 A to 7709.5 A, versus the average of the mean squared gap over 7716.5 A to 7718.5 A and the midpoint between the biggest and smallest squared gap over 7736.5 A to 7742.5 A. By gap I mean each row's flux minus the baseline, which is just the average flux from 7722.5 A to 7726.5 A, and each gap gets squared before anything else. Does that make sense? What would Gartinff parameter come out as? 0.018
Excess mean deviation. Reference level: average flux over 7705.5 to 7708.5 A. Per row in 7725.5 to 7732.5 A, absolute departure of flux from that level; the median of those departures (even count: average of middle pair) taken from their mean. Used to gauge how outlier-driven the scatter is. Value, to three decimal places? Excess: -0.029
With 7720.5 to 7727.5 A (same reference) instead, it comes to 0.014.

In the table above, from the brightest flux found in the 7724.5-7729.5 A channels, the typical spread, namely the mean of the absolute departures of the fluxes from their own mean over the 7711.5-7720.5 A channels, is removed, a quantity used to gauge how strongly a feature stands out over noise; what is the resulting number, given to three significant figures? 10.1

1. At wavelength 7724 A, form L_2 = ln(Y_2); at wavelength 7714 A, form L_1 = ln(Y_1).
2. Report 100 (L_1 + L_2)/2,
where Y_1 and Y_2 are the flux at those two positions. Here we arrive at 231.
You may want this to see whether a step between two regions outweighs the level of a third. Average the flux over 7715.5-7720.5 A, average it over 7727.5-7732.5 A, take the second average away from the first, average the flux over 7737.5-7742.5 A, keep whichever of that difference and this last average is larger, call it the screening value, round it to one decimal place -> 10.1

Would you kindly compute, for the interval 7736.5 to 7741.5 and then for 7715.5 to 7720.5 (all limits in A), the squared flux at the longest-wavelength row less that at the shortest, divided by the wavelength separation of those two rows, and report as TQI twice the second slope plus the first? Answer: 1.0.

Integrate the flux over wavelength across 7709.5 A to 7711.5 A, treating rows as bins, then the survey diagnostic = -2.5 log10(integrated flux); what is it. -3.242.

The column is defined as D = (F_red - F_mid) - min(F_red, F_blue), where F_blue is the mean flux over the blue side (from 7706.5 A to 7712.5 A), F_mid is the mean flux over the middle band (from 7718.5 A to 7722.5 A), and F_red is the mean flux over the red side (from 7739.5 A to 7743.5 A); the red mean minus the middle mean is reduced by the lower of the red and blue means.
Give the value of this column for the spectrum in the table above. -10.2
